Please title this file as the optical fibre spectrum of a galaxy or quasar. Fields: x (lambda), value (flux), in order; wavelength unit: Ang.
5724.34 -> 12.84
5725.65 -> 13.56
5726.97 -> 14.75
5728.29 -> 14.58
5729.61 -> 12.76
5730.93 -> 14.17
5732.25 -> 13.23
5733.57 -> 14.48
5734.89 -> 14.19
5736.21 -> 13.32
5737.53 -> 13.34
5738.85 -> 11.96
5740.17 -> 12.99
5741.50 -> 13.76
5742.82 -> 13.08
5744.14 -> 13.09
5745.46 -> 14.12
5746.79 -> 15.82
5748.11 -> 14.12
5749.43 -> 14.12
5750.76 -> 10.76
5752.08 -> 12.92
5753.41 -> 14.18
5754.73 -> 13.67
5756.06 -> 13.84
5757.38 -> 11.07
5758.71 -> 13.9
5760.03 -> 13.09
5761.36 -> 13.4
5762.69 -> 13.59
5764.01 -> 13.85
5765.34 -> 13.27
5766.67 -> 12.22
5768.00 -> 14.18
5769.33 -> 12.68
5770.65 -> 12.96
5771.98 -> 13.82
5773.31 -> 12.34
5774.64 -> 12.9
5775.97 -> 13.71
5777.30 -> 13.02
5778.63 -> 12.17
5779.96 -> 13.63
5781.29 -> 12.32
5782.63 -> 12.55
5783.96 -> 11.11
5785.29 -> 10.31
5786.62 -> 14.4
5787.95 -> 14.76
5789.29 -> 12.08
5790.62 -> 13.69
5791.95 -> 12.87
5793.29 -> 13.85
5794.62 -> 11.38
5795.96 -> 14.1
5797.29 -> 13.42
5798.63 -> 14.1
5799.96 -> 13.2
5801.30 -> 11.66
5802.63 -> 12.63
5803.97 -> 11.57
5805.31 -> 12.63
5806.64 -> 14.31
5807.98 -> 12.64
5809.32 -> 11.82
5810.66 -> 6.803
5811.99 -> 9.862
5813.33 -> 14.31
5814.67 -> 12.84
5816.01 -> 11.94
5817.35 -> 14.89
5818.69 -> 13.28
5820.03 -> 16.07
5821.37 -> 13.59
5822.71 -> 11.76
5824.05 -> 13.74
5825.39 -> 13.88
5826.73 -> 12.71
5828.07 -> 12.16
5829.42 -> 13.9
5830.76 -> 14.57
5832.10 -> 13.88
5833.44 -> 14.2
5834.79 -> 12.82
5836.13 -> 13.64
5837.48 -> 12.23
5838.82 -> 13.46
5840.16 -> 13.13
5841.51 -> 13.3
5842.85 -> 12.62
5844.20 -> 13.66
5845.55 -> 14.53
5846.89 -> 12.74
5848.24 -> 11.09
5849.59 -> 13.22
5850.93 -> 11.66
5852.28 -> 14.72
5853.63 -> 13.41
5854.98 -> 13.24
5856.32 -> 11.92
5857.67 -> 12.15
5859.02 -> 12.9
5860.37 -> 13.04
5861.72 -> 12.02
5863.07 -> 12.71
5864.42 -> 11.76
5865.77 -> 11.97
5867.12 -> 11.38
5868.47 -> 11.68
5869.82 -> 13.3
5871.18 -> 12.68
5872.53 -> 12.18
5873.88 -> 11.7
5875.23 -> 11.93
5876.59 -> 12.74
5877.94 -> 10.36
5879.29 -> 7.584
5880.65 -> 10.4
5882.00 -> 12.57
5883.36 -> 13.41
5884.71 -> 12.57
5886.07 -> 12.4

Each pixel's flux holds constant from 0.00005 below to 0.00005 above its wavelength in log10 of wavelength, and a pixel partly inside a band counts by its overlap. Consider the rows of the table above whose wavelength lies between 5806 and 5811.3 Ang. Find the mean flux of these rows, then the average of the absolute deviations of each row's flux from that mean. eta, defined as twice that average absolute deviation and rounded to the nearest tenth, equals 4.6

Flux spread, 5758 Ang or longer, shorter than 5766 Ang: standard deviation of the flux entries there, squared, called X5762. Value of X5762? 0.1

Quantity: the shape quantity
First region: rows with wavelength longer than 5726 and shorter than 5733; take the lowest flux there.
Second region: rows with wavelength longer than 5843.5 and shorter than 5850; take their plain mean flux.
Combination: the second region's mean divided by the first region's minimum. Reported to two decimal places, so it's 1.02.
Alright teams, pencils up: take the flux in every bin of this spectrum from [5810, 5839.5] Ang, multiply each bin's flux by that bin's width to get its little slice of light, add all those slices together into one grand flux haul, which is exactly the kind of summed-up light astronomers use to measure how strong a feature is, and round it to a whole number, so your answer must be 384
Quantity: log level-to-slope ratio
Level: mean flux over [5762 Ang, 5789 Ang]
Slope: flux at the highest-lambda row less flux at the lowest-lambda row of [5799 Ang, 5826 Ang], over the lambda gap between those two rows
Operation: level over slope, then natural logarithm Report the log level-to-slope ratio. 6.2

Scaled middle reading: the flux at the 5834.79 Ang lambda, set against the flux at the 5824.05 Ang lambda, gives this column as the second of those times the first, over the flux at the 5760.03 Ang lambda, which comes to 13.5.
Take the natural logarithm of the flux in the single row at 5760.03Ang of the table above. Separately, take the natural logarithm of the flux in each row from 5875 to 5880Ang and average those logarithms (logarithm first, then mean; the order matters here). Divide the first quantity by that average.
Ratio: 1.10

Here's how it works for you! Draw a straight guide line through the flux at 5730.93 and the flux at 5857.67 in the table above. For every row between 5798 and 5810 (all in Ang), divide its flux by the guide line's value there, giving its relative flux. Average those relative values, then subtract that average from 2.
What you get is 1.02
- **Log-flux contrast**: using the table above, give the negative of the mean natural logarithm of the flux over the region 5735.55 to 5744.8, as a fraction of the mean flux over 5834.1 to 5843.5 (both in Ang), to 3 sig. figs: -0.197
